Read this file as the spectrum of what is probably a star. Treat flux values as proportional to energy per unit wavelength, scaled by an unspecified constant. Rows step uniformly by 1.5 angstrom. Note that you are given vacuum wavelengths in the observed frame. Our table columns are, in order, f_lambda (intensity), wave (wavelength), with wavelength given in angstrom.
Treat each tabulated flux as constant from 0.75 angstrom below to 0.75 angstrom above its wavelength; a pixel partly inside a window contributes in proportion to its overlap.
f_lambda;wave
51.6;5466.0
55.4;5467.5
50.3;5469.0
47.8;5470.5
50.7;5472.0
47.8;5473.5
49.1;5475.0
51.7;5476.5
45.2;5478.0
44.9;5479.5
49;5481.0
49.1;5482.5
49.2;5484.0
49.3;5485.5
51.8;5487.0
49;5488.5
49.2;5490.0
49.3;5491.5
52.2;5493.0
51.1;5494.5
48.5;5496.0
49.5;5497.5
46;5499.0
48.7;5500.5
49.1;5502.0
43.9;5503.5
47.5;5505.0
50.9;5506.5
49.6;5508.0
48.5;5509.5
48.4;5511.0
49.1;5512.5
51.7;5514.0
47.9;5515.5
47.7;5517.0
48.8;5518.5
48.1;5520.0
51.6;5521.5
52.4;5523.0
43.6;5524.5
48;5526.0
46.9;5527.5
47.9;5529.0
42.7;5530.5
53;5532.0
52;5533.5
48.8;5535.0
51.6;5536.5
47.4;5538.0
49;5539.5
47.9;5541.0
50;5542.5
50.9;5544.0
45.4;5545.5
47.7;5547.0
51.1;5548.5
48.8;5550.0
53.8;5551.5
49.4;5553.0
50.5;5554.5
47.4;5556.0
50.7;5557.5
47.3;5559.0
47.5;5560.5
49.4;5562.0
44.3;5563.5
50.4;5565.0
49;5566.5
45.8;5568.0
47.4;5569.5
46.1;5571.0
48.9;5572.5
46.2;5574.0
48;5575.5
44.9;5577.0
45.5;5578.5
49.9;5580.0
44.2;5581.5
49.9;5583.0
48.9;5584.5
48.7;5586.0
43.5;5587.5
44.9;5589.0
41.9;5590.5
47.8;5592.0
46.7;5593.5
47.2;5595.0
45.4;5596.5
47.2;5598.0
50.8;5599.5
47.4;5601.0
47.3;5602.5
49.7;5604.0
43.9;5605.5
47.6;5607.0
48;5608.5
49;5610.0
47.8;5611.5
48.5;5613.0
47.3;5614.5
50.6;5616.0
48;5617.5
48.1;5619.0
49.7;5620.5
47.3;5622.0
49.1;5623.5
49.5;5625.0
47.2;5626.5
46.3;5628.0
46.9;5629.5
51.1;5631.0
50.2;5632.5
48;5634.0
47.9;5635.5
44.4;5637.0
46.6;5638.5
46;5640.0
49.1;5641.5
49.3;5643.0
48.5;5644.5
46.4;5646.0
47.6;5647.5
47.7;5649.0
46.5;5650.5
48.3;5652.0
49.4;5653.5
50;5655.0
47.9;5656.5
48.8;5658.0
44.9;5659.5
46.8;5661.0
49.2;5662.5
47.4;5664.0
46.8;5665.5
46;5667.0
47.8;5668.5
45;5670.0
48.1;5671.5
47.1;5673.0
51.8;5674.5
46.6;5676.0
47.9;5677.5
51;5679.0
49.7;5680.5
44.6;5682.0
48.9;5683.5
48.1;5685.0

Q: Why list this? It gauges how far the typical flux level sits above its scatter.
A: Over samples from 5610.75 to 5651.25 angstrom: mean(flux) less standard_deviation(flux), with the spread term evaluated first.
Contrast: 46.5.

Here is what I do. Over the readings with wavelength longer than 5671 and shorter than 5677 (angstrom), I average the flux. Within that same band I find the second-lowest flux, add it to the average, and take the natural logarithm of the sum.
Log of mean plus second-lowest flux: 4.56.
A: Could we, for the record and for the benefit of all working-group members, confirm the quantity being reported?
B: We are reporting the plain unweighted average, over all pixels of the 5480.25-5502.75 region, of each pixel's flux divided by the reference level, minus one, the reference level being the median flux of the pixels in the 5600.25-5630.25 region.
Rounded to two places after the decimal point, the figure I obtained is 0.03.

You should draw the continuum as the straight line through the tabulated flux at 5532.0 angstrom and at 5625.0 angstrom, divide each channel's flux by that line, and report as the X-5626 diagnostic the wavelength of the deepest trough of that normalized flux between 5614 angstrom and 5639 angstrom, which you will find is 5637.0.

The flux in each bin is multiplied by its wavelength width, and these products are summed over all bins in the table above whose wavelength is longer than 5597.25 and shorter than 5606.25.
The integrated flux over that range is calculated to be 429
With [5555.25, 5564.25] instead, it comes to 430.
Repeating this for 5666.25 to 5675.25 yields 429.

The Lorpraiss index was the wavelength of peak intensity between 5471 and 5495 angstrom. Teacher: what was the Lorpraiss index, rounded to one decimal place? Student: 5493.0 angstrom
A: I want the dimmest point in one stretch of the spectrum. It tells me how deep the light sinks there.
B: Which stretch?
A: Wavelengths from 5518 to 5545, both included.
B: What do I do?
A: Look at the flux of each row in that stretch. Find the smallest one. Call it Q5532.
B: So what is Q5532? 42.7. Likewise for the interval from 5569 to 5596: 41.9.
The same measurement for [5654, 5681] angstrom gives 44.9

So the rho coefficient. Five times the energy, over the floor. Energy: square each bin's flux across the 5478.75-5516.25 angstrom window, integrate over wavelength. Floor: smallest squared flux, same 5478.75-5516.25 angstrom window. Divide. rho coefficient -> 233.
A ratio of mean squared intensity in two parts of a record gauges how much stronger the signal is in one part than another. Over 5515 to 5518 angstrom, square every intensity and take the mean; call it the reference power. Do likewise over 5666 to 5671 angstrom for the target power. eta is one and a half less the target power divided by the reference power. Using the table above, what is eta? 0.56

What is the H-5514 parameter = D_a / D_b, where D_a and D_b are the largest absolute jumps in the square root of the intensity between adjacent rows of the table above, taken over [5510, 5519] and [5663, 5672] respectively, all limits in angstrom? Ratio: 1.2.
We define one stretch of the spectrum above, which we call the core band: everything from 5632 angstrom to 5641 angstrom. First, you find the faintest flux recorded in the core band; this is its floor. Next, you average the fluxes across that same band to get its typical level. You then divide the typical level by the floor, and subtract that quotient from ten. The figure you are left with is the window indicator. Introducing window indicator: 8.94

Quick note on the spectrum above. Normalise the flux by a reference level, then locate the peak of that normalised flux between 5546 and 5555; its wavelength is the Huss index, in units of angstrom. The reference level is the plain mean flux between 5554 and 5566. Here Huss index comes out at 5551.5 angstrom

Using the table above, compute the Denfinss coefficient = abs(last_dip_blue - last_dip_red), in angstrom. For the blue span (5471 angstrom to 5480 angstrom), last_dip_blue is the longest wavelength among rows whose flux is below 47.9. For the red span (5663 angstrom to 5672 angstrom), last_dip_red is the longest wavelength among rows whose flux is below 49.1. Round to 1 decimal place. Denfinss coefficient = 192.0 angstrom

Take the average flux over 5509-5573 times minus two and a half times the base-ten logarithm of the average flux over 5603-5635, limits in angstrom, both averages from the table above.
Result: -205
